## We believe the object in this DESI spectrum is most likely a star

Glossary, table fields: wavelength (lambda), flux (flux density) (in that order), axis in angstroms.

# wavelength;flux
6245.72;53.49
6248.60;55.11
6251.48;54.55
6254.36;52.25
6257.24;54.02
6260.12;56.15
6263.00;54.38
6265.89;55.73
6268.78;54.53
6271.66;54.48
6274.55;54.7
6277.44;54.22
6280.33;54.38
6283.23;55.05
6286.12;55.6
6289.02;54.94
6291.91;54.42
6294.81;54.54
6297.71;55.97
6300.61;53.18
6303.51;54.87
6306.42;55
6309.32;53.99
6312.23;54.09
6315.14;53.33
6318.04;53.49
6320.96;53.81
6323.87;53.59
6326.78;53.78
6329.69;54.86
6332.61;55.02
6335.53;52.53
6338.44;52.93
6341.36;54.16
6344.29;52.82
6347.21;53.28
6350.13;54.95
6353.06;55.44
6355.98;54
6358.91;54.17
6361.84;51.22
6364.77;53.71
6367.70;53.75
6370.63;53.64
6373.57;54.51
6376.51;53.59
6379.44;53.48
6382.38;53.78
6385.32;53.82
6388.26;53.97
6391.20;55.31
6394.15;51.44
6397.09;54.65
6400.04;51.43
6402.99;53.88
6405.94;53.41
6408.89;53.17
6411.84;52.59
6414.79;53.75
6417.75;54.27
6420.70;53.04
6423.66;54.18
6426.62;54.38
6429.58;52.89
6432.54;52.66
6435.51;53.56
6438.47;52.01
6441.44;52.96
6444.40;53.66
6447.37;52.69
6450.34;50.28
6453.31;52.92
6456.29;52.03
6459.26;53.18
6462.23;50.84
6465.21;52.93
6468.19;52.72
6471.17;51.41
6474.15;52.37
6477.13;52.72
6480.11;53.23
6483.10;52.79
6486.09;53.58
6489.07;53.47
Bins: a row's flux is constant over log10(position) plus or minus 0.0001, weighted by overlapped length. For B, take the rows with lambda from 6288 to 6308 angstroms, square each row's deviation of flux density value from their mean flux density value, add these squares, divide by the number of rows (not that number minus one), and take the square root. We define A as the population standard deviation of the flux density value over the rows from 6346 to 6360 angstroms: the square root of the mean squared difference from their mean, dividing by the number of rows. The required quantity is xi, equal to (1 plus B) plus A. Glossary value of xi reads 2.53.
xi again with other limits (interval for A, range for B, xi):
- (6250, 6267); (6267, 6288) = 2.70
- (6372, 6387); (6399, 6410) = 2.29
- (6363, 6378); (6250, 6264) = 2.59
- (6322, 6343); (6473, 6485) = 2.16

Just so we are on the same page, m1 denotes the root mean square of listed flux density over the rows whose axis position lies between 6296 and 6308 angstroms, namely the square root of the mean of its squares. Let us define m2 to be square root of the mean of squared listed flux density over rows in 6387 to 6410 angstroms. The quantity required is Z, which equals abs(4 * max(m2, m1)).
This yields 219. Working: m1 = 54.8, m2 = 53.42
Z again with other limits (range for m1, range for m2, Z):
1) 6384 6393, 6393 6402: 217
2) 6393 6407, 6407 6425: 214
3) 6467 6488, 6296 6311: 218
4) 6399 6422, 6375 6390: 215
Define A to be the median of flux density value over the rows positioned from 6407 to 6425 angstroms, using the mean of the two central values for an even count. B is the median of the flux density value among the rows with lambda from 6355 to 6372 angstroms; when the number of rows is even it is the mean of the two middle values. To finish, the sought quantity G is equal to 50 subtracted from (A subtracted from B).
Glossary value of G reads -49.7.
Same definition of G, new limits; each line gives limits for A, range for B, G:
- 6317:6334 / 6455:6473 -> -51.4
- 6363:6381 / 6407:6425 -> -50.2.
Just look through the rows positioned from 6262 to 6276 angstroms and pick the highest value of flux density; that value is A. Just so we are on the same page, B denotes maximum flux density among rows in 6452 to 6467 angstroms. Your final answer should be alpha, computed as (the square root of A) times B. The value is 397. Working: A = 55.73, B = 53.18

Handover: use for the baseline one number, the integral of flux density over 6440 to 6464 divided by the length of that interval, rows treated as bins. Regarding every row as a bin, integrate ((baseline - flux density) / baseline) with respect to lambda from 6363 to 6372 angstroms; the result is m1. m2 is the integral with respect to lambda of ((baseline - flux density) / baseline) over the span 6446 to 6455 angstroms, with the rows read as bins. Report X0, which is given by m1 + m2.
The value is -0.15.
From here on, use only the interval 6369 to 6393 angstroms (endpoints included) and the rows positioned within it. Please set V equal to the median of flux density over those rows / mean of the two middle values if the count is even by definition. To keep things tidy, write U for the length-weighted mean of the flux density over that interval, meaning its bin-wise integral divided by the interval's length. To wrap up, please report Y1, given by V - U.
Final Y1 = -0.2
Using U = 54.0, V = 53.8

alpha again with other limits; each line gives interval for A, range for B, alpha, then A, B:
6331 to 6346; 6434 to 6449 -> 398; 55.02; 53.66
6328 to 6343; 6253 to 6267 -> 416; 55.02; 56.15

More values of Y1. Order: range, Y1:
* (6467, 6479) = 0.2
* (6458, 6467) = 0.6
